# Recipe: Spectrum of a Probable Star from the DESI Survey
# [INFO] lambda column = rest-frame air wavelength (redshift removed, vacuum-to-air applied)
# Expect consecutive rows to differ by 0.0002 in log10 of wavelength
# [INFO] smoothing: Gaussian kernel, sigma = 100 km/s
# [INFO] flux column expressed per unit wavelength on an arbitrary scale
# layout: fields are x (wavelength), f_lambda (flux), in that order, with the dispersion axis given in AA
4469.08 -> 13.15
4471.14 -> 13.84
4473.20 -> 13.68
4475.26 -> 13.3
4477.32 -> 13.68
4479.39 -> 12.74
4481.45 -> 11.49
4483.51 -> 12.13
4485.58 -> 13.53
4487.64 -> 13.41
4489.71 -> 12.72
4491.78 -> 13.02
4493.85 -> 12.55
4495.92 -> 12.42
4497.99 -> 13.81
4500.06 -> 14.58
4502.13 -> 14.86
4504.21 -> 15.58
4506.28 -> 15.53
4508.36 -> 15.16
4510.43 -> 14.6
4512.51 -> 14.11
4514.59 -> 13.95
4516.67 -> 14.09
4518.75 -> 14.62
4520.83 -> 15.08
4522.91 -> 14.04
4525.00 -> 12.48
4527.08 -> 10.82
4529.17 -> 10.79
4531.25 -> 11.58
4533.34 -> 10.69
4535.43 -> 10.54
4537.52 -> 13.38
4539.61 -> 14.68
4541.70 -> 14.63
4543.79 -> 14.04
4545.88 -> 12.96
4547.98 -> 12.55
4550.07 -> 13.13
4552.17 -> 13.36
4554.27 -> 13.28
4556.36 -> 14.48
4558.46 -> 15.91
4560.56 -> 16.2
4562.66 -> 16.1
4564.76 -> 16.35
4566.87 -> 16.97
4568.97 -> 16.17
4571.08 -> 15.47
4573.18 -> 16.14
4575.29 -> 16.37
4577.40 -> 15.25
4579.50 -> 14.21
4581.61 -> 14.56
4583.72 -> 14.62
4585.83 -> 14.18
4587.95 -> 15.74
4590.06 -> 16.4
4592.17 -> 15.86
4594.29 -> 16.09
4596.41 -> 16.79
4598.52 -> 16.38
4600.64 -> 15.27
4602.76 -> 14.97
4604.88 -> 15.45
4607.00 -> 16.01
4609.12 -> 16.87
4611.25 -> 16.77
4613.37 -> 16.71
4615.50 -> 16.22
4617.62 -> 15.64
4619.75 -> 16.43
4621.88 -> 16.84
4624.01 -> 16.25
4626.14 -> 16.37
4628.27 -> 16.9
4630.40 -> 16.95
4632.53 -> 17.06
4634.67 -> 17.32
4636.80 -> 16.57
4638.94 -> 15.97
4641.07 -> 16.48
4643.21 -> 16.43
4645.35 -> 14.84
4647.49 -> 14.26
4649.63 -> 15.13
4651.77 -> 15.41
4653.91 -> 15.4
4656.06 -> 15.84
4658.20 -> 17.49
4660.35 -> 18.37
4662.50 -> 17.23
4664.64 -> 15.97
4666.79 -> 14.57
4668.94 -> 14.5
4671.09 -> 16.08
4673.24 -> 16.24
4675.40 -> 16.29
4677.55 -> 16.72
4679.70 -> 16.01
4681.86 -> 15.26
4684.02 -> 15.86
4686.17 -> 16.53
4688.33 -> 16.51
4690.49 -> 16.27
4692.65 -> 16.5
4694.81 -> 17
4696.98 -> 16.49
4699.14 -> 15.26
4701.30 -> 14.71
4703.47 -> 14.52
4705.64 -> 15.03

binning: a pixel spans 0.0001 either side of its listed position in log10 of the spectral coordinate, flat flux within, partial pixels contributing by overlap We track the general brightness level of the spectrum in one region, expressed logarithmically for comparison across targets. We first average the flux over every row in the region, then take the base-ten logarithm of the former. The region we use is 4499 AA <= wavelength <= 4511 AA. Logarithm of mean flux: 1.18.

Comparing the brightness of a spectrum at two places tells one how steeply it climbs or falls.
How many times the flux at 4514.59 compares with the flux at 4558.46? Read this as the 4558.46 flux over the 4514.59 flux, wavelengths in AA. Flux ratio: 1.14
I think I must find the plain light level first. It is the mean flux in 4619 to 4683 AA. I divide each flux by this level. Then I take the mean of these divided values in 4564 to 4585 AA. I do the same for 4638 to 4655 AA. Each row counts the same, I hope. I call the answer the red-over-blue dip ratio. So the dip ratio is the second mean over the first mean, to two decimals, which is 0.99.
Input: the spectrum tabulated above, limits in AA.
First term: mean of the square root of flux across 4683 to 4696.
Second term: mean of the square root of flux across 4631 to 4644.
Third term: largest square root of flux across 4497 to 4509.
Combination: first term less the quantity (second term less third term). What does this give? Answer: 3.92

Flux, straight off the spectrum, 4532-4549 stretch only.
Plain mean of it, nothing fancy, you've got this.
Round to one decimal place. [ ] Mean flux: 12.9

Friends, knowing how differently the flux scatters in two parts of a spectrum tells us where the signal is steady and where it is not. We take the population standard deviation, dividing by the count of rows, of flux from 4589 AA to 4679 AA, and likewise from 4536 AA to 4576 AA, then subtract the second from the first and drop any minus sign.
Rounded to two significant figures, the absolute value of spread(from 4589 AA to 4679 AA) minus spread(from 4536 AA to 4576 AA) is 0.55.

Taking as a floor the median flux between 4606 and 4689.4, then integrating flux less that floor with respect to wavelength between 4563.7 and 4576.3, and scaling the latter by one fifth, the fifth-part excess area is 0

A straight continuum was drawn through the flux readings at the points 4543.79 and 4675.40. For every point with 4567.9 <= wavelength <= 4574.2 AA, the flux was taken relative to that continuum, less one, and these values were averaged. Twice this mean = 0.196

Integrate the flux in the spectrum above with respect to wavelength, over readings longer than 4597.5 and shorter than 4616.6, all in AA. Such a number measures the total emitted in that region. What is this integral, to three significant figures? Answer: 307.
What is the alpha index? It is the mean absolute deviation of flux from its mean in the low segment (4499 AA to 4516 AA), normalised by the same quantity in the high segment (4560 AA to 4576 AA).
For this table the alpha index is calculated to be 1.90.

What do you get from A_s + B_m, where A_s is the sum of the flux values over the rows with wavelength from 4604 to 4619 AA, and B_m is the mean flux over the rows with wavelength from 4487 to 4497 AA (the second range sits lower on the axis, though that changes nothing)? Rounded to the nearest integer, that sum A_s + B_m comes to 126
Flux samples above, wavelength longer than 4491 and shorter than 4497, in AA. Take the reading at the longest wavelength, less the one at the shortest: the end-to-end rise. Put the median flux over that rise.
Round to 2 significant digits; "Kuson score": -21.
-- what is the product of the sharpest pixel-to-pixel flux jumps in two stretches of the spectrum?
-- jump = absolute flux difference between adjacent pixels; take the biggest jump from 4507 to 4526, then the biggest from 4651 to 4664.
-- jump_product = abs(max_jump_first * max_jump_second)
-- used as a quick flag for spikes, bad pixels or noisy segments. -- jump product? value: 2.6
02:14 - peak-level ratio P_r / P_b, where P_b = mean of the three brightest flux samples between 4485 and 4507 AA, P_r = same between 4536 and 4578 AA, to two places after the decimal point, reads 1.08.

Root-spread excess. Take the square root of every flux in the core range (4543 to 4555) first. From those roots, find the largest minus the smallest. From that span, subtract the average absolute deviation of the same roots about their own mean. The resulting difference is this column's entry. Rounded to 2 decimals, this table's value 0.16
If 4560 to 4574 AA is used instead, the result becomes 0.15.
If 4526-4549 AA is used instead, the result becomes 0.39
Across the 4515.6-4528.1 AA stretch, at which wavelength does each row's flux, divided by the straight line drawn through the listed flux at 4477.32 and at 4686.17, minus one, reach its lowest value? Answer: 4527.08 AA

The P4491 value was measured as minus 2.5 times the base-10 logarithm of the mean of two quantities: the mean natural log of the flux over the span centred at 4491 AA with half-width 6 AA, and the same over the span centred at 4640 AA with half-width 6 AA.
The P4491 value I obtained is -1.068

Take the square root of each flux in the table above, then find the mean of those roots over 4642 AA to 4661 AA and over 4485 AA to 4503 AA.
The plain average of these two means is 3.82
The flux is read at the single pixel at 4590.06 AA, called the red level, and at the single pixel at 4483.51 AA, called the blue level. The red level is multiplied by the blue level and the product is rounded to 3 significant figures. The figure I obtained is 199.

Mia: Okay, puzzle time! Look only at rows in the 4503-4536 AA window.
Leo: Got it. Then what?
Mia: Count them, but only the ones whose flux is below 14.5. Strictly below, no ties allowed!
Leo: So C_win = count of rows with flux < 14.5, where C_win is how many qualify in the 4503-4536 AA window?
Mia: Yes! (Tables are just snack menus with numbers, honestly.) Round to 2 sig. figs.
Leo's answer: 10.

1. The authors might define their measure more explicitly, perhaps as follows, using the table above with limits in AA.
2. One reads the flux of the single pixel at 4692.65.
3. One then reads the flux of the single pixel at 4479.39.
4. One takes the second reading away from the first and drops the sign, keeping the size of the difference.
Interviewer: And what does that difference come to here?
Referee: 3.76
